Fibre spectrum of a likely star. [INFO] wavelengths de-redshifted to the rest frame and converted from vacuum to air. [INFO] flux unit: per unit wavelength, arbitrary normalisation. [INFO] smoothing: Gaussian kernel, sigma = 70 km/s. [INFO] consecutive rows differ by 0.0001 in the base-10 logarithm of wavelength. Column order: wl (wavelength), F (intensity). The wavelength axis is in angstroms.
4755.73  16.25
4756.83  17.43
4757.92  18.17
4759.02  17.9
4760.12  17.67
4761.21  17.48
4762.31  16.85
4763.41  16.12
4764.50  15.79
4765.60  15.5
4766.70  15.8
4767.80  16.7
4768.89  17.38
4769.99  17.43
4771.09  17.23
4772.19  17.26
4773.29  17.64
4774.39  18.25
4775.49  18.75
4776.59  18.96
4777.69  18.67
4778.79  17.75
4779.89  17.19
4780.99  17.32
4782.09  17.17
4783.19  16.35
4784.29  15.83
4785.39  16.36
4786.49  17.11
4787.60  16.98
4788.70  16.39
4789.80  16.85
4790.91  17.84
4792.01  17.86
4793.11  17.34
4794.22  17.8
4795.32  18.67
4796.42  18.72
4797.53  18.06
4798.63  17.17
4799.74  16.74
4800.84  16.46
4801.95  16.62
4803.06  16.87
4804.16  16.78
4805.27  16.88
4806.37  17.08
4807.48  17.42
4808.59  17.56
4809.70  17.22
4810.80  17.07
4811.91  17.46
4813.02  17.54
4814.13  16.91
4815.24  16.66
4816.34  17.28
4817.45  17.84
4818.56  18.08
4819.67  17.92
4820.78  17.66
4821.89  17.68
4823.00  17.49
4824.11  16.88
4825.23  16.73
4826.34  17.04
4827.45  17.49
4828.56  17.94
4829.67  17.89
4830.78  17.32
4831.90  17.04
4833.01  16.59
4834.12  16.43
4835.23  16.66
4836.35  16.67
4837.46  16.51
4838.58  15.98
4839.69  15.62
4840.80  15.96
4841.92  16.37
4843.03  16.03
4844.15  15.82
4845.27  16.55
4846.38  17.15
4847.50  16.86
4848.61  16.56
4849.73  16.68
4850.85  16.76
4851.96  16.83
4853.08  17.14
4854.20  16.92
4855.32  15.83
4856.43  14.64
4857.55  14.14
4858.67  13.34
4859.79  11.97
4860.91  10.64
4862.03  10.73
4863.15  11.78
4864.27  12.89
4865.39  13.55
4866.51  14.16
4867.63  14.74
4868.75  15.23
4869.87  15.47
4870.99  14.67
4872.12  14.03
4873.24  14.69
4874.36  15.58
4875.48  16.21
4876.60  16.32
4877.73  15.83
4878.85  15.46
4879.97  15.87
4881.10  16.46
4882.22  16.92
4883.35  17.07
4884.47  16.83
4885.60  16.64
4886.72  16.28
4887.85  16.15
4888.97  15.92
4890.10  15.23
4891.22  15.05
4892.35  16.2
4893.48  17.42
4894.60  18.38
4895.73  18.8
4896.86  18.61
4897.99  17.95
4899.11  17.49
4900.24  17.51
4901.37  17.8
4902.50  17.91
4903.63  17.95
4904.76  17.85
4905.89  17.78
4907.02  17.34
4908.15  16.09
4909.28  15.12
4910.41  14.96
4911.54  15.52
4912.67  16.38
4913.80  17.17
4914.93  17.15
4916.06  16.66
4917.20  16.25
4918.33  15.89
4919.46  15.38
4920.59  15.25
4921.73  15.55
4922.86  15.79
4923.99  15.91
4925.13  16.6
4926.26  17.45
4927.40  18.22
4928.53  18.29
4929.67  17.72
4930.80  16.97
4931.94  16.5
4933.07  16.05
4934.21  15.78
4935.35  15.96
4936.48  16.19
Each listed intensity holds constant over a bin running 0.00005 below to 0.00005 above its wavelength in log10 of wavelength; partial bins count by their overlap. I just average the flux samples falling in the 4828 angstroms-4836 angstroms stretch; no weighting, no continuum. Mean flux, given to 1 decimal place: 17.1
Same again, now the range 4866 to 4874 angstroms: 14.7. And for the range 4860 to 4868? 12.6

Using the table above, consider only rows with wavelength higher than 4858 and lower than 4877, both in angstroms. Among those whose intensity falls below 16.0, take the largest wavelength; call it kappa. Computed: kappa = 4874.36 angstroms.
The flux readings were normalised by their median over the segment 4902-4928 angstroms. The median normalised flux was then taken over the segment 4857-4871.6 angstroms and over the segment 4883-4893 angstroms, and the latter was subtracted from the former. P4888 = -0.16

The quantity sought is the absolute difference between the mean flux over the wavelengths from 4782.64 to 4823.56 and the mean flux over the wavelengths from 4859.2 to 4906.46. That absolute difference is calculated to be 1.4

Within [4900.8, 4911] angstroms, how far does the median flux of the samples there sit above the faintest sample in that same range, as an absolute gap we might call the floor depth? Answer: 2.8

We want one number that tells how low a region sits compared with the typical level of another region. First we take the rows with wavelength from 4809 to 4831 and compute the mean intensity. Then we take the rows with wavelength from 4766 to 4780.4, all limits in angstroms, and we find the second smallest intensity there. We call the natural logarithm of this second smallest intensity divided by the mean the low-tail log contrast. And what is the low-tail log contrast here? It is -0.04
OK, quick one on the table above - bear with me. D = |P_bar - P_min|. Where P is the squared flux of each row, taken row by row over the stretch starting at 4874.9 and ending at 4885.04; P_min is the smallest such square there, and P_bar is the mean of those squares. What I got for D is 28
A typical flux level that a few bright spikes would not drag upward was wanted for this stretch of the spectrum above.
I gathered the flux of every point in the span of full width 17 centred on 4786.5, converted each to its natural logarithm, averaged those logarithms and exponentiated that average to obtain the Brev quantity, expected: 17.1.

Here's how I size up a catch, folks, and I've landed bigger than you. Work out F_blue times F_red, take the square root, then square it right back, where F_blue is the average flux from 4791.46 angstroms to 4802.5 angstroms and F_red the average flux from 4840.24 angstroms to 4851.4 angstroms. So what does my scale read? 289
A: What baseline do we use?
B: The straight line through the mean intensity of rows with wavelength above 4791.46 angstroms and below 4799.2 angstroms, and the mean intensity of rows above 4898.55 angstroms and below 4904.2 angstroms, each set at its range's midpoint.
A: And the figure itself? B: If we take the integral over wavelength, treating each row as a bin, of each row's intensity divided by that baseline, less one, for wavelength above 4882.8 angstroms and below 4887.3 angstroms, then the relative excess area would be -0.27 angstroms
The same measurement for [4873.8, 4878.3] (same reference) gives -0.45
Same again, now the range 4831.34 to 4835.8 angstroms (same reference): -0.30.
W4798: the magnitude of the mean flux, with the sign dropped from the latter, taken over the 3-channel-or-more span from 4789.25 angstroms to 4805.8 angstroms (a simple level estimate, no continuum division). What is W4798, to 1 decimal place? 17.4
